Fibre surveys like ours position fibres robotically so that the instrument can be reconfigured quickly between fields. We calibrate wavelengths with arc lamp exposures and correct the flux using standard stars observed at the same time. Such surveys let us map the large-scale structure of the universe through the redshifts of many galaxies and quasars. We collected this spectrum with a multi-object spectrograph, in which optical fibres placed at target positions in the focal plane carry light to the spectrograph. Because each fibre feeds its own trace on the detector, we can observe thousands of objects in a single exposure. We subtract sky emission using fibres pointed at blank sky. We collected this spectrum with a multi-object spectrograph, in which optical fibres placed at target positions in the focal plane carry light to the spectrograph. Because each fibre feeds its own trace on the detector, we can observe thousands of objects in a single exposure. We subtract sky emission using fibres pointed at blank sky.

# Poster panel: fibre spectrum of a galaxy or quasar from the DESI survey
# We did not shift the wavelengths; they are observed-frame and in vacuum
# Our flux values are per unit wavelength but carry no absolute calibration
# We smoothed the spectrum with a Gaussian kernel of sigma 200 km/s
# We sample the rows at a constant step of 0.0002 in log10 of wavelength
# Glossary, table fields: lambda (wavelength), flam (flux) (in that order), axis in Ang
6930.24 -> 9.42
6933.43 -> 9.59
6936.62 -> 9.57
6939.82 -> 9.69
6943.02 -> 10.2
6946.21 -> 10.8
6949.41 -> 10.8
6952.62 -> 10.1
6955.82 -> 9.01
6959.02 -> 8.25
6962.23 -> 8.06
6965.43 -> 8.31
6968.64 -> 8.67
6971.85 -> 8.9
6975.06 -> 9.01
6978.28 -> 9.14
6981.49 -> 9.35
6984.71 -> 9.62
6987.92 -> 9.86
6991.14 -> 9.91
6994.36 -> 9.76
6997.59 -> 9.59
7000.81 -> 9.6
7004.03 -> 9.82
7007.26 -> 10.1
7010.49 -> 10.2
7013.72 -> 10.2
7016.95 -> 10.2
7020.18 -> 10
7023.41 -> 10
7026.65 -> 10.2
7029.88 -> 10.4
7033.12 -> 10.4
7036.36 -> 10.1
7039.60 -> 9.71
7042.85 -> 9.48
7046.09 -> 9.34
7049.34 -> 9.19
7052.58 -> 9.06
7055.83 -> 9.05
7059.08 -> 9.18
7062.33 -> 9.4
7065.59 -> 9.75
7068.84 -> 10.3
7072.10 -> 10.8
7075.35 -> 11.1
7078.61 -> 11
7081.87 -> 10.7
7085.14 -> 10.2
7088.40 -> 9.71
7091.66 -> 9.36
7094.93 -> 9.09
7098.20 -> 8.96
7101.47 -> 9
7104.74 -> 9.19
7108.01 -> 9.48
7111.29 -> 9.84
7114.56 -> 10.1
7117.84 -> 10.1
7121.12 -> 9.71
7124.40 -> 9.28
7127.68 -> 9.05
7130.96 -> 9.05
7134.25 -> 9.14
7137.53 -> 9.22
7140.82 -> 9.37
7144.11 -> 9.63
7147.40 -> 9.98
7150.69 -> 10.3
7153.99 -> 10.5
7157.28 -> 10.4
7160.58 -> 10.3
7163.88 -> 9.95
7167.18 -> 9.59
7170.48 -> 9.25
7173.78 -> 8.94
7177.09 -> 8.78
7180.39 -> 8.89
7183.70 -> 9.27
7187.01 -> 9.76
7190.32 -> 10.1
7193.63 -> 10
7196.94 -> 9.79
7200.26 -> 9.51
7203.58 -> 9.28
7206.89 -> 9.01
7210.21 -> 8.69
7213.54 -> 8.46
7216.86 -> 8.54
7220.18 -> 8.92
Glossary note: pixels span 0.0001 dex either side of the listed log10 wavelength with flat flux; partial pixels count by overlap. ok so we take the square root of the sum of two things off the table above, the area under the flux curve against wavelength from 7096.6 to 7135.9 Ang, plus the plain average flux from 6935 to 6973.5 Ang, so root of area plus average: 19.5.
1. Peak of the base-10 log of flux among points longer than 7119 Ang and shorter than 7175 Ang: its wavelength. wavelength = 7153.99 Ang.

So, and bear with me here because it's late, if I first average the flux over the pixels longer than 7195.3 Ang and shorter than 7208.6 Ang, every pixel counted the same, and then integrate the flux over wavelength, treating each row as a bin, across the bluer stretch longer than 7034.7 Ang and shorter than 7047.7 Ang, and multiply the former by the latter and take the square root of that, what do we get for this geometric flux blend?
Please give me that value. 34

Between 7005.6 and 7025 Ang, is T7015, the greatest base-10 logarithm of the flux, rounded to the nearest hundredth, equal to 1.01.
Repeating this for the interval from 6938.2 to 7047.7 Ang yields 1.03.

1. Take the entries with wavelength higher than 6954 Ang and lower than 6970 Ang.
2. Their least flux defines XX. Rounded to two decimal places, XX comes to 8.06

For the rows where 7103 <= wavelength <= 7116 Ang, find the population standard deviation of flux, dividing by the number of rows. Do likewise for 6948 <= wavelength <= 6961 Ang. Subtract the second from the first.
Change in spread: -0.63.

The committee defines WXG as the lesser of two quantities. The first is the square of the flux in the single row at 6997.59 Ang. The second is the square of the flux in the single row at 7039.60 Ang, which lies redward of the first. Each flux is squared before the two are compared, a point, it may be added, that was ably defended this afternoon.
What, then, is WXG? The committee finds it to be 92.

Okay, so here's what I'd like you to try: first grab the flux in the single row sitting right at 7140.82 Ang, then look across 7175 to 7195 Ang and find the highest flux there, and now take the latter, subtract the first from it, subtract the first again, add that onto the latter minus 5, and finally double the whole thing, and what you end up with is -7.1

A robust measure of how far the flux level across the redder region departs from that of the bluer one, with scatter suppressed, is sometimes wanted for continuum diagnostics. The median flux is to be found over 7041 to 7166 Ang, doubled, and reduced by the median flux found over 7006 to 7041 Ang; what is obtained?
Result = 8.9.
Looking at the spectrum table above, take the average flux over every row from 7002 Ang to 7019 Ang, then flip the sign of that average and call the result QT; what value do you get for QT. -10.1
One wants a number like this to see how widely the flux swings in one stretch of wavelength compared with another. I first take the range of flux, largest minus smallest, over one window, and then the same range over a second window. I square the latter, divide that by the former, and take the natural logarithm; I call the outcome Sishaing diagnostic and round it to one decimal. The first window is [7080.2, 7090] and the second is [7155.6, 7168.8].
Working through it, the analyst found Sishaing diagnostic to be -0.4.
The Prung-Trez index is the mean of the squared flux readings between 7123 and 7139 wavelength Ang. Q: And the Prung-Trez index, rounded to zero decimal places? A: 84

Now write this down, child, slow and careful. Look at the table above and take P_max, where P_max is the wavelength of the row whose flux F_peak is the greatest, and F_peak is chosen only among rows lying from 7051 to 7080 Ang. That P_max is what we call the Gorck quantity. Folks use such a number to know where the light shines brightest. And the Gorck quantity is 7075.35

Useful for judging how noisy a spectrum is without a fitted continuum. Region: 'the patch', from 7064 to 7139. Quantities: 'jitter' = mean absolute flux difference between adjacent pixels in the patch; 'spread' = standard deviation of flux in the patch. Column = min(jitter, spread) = 0.27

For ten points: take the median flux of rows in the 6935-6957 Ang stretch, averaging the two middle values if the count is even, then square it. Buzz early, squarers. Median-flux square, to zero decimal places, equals 102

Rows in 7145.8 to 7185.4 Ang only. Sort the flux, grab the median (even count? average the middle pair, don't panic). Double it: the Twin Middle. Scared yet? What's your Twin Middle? 19.5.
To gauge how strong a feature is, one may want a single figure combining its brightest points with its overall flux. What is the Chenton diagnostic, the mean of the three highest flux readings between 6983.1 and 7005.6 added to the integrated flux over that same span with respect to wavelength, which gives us 229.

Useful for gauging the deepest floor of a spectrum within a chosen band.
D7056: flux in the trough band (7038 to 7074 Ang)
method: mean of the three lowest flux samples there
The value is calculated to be 9.10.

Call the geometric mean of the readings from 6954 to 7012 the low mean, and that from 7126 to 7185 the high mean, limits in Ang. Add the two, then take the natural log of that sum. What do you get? 2.933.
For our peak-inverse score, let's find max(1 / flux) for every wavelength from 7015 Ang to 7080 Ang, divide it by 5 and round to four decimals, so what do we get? 0.0221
